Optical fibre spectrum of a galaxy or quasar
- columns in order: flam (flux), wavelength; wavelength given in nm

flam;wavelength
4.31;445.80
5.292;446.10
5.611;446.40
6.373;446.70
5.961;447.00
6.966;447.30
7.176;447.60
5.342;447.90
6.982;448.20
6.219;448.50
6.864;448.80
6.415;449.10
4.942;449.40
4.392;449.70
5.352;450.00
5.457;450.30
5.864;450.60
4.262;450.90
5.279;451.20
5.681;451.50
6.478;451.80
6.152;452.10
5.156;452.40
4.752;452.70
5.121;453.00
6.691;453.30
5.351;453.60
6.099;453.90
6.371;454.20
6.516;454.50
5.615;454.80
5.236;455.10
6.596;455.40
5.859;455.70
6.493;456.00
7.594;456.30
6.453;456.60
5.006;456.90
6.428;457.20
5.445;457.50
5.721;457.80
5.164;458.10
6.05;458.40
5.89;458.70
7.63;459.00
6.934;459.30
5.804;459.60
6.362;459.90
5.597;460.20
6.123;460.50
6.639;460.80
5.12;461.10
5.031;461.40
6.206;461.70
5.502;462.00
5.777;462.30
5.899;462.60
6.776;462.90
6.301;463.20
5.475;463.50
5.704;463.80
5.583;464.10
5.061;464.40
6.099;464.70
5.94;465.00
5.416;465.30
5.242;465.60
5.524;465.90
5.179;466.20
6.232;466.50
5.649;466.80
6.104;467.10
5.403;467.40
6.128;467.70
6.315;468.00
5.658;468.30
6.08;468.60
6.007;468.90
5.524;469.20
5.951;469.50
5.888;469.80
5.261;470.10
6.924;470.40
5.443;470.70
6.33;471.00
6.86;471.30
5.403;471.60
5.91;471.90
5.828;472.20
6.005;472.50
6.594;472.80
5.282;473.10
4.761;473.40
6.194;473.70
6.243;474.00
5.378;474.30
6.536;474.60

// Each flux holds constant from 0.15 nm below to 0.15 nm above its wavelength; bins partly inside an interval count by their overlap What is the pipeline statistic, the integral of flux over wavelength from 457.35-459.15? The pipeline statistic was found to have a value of 10.8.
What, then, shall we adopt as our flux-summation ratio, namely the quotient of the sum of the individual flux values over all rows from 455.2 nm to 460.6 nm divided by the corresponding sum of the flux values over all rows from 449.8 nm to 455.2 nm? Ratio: 1.10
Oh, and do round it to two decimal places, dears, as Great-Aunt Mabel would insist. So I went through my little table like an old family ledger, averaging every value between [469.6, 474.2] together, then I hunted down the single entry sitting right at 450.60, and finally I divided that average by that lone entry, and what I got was 1.01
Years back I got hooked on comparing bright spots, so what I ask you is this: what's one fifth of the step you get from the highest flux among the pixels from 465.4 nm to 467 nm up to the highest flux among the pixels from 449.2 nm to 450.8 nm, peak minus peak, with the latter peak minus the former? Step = -0.074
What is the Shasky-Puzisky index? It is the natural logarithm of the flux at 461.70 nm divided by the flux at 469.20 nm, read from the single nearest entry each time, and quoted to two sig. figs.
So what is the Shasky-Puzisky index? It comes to 0.12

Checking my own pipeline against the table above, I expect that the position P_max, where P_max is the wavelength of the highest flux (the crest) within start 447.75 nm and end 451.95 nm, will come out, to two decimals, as 448.20 nm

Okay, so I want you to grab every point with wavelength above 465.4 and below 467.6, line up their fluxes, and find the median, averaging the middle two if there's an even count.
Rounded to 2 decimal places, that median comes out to 5.52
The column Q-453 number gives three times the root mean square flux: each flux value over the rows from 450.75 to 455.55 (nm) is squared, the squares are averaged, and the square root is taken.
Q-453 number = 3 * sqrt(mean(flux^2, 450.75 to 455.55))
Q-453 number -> 17.3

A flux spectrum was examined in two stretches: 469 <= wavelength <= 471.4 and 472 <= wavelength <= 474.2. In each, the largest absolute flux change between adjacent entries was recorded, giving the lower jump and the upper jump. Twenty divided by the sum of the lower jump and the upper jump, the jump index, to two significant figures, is 6.5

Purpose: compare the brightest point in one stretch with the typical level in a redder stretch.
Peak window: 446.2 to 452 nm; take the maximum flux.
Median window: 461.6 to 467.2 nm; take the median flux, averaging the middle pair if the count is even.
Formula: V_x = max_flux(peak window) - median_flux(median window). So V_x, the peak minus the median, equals 1.5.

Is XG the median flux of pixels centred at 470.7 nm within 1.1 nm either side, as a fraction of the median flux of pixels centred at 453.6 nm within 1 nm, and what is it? 0.97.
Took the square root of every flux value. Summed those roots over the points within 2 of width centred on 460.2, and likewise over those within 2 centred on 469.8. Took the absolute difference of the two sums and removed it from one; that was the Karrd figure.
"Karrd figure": 0.7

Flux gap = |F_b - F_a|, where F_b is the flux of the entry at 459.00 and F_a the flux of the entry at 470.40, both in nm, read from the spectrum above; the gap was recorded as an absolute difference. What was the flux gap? 0.7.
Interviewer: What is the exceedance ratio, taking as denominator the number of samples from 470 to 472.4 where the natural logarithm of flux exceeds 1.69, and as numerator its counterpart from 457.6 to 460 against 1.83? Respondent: 0.50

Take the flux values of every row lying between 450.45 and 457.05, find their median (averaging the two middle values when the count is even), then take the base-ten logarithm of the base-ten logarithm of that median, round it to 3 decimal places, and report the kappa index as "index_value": -0.115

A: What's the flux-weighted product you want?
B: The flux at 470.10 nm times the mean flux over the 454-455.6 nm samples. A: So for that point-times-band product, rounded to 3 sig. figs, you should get 31.9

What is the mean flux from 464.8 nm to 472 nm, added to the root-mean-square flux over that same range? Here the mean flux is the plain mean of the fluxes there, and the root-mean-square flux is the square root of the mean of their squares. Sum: 11.7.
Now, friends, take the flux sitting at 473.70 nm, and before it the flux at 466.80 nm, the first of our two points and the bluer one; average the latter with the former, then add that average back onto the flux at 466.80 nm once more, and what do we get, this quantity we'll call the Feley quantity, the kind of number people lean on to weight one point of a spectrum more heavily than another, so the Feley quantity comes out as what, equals 11.6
